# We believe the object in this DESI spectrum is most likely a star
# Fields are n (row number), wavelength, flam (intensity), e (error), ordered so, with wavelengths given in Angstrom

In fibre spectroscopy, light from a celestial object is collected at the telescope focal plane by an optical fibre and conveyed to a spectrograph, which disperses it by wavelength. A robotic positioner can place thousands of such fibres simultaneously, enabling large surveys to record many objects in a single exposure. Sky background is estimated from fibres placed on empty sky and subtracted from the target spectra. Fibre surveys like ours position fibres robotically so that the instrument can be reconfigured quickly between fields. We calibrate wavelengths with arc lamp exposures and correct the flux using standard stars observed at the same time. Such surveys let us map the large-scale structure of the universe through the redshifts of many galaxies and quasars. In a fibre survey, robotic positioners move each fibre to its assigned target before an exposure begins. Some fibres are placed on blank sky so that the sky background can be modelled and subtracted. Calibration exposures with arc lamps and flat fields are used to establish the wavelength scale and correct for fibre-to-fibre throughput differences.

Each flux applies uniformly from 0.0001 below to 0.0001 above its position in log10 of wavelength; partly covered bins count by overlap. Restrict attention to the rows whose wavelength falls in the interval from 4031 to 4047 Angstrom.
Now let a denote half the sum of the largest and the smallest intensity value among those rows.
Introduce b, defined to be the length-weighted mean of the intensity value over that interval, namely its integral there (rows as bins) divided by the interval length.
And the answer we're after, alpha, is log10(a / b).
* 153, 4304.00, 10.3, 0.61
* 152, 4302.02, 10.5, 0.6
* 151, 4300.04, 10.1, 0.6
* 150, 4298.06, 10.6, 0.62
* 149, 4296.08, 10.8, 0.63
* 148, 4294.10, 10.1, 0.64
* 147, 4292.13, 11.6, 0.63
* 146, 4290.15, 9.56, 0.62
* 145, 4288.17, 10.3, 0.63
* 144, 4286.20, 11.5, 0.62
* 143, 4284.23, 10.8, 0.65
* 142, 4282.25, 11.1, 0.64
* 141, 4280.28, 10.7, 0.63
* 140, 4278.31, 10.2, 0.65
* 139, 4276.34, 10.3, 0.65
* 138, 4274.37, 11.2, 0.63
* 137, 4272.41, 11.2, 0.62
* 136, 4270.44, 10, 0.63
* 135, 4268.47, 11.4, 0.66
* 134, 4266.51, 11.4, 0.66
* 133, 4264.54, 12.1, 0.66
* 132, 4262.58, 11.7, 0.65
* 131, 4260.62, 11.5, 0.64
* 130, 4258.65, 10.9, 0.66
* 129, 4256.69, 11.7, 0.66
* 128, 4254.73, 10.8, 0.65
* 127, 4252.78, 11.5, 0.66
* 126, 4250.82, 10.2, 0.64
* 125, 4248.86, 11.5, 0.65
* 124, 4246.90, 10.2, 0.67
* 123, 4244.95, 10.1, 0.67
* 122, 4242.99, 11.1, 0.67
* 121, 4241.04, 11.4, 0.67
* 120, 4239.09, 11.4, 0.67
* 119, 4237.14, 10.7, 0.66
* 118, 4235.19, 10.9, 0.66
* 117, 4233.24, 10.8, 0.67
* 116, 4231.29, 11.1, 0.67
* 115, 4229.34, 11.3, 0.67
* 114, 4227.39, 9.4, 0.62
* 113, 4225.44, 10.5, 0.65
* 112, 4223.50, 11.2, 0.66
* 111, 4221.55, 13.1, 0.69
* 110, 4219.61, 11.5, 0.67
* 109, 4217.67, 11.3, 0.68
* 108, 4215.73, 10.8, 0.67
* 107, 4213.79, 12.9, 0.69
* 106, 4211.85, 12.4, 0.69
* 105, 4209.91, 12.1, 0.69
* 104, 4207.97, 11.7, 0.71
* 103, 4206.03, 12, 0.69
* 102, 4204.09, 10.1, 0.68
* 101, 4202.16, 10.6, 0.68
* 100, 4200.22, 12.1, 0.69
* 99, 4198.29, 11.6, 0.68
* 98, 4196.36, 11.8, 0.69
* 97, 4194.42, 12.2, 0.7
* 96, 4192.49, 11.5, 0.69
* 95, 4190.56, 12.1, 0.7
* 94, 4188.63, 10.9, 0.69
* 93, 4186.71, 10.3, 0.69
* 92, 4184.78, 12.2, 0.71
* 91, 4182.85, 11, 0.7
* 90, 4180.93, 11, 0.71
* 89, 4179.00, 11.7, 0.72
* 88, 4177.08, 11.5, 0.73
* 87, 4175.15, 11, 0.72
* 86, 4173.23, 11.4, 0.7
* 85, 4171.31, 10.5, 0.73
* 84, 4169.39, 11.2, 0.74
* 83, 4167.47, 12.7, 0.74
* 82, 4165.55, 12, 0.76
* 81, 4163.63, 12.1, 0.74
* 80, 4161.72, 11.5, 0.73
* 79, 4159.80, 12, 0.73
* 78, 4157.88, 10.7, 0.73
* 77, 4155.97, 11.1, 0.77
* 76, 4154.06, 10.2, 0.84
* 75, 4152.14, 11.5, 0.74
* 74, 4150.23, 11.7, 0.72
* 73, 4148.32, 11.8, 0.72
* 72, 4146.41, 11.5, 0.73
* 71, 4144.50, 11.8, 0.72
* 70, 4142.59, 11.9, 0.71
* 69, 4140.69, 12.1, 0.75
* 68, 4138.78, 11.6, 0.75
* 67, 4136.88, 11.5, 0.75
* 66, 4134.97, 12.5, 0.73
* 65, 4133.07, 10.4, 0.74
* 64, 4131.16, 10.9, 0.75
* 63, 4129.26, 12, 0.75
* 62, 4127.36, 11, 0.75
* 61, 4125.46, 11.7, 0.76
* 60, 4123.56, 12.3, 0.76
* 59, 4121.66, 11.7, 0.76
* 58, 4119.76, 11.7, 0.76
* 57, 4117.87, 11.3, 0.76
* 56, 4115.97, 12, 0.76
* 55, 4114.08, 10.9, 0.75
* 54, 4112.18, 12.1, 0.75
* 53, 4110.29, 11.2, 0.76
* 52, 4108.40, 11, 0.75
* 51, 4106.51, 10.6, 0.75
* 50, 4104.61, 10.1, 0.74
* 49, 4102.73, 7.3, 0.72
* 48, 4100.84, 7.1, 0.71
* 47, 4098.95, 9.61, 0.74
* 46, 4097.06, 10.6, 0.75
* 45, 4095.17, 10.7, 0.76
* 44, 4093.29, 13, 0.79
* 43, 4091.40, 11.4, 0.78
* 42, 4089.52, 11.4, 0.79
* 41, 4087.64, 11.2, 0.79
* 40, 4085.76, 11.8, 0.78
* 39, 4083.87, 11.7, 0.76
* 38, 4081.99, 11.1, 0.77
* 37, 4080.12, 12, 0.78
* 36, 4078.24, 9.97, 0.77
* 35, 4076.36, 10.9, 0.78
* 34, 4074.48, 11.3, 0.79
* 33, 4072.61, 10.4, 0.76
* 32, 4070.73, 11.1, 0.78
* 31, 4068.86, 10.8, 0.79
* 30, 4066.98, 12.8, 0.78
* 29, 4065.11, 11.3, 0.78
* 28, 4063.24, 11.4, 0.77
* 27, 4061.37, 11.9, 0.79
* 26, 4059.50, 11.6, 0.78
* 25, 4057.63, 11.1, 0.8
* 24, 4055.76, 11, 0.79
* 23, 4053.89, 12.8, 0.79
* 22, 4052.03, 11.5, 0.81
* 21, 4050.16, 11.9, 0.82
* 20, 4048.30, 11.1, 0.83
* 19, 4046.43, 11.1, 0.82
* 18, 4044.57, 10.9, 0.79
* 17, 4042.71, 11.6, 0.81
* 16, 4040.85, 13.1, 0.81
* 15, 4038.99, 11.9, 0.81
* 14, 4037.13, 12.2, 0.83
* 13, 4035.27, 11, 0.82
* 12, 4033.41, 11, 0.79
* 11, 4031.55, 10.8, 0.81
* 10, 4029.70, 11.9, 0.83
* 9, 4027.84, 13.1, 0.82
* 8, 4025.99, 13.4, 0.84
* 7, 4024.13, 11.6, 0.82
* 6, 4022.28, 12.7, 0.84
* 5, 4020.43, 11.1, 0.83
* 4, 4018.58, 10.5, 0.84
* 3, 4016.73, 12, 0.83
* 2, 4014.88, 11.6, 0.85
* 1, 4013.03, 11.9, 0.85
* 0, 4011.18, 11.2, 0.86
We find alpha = 0.015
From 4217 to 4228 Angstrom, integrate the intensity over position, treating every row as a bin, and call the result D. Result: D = 123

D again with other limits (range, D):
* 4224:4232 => 85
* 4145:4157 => 136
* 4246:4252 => 64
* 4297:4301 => 41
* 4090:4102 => 125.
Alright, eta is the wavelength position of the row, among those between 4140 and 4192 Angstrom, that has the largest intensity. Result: 4167.47 Angstrom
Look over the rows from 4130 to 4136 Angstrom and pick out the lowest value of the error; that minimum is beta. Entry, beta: 0.730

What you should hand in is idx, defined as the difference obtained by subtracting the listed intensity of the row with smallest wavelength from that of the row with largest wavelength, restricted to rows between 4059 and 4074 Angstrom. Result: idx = -1.20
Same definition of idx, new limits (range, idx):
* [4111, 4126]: -0.40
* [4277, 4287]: 1.30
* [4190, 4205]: -2.00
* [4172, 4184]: -0.40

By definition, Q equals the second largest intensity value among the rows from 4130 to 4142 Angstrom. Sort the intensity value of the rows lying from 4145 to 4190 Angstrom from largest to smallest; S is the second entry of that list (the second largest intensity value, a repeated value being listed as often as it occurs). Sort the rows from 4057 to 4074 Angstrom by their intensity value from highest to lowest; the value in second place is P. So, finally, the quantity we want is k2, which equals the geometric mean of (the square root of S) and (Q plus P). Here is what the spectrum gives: 9.16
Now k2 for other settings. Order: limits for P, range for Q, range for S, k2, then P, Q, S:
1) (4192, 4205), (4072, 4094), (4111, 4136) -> 9.19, 12.1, 12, 12.3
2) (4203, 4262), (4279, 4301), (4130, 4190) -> 9.29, 12.9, 11.5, 12.5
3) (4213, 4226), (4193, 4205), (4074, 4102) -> 9.31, 12.9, 12.1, 12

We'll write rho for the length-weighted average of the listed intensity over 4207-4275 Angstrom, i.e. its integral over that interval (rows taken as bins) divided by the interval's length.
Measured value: 11.2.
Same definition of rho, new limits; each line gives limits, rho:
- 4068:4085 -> 11.0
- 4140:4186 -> 11.5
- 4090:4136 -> 11.0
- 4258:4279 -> 11.1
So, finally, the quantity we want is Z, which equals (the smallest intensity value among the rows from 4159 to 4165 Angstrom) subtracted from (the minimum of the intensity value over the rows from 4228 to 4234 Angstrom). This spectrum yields -0.70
